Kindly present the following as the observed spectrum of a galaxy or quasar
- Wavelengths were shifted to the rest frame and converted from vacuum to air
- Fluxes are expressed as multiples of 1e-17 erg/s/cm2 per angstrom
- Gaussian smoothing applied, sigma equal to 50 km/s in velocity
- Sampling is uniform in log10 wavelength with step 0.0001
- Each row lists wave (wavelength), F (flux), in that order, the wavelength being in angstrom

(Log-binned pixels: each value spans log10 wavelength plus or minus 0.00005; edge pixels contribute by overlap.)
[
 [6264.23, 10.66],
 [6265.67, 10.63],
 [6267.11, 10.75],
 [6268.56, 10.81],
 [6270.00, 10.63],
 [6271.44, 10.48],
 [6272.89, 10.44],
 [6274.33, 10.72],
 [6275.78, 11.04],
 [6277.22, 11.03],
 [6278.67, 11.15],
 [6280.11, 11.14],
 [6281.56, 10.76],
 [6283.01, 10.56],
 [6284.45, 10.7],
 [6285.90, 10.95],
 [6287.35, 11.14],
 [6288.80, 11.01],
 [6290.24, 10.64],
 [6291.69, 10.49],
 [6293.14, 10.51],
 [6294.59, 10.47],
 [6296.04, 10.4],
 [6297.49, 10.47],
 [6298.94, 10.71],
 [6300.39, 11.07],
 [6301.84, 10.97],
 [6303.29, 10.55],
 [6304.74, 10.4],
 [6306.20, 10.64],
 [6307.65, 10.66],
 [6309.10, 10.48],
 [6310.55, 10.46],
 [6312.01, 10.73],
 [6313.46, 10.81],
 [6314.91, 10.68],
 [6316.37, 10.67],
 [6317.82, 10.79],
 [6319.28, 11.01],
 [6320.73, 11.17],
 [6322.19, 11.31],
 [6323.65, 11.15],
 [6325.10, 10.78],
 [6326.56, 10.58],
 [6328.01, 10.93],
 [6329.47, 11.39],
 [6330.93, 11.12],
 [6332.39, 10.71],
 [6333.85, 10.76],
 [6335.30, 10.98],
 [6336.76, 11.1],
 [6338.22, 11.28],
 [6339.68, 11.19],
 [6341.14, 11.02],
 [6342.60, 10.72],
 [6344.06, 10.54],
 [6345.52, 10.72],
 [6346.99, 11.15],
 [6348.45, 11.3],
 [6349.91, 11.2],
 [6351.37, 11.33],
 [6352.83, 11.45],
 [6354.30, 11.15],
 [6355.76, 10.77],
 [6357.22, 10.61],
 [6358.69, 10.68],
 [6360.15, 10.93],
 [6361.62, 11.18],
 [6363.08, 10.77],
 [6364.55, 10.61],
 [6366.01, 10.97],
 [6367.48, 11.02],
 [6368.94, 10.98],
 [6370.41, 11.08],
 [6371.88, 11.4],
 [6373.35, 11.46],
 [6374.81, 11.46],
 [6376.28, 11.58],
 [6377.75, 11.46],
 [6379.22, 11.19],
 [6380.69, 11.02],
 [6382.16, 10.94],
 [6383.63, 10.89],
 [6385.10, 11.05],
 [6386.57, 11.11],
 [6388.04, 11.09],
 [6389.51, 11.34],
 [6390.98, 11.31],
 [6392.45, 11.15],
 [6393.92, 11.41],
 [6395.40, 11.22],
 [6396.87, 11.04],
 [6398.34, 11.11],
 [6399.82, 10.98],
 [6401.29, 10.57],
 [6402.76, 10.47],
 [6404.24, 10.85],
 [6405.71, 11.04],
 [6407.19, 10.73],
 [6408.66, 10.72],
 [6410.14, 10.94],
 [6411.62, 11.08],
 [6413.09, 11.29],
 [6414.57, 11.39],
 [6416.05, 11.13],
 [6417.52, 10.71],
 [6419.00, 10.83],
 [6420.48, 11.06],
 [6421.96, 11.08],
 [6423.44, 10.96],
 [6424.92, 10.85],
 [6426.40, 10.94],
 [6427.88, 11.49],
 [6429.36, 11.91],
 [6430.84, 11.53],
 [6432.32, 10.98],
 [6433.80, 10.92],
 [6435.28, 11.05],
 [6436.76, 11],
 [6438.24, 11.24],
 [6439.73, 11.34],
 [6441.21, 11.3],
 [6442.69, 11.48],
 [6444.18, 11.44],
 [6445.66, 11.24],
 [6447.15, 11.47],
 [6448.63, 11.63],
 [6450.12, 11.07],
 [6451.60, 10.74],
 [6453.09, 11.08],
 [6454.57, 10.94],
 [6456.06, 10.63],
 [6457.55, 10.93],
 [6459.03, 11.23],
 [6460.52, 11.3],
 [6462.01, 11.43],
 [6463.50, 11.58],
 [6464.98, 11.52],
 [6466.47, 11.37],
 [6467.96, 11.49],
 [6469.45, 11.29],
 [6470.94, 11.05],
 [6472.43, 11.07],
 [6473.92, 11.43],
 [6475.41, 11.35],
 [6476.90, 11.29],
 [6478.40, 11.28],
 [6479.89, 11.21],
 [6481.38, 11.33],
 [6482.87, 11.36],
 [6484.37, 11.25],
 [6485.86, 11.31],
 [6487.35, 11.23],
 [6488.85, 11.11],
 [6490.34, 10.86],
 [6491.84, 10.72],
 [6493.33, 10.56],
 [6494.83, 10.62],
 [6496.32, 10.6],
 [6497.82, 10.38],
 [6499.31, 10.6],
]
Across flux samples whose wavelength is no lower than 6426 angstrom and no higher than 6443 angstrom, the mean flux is 11.3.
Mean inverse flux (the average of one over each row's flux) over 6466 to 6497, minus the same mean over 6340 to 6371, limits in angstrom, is -0.0014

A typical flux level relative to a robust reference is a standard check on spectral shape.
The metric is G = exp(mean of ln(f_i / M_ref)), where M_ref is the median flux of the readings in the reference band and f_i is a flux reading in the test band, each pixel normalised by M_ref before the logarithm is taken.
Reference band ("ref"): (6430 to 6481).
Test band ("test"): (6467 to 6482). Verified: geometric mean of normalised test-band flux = 0.999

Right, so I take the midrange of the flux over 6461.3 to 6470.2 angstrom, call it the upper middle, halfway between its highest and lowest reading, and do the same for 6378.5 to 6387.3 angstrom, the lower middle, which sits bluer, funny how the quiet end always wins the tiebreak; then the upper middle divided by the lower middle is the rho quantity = 1.04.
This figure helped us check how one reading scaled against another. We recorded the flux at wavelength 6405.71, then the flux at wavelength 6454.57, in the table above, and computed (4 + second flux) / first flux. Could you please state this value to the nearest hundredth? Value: 1.35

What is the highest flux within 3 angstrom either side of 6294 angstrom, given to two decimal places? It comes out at 10.51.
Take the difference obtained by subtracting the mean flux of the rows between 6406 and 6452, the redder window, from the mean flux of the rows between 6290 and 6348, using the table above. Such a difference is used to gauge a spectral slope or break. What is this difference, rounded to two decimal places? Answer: -0.34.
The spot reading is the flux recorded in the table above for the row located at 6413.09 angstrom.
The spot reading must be 11.29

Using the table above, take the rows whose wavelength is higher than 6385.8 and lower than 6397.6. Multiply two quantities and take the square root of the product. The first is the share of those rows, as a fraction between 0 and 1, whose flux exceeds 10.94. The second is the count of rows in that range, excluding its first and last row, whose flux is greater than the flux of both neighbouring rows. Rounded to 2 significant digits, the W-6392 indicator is 1.4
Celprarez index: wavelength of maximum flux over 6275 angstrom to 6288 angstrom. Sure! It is 6278.67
